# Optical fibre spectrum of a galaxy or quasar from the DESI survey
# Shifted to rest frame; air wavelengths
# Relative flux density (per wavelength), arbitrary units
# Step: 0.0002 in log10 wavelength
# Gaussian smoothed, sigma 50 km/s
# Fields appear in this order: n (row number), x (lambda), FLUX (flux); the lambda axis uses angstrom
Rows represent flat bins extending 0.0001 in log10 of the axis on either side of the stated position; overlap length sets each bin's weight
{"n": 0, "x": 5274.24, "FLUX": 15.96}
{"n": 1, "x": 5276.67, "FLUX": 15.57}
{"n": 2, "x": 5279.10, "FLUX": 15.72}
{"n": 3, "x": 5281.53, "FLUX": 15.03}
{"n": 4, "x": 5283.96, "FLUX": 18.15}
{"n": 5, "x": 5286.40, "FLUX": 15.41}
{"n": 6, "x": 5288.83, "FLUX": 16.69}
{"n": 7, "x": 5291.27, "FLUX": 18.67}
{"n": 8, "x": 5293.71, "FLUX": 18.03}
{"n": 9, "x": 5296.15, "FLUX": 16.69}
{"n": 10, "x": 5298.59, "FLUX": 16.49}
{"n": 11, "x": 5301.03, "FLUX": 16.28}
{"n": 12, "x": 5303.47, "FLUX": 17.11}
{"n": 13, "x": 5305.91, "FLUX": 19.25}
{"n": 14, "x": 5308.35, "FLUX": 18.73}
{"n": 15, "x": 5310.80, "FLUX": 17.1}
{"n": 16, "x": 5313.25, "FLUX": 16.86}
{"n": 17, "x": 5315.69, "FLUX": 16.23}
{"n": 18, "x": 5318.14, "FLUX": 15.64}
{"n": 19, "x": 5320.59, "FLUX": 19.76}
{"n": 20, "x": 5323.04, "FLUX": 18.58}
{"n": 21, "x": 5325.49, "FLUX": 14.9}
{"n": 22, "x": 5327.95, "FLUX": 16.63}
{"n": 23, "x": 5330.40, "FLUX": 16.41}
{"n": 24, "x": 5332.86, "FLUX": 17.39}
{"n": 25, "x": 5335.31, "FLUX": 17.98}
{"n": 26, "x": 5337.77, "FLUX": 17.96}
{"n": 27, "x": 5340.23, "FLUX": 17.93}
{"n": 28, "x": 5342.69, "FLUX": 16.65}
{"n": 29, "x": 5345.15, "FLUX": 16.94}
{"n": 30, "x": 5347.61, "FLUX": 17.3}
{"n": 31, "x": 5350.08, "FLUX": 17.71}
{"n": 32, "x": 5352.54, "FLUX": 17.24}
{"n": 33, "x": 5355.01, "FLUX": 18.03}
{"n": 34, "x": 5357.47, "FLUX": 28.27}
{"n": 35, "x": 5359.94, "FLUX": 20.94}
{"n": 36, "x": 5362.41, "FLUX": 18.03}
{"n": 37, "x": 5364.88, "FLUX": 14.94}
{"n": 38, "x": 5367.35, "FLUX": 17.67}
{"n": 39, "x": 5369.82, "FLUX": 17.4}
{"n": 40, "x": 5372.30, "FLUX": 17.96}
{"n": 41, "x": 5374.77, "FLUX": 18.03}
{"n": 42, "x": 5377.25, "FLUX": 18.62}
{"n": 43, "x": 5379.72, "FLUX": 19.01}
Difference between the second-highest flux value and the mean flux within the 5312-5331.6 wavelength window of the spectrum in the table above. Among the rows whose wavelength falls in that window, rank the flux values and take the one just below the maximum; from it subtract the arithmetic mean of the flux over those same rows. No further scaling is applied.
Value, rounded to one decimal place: 1.7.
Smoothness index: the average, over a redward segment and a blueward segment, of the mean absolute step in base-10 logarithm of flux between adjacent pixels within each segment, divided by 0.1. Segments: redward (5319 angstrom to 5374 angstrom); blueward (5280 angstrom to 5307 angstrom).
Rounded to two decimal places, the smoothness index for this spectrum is 0.39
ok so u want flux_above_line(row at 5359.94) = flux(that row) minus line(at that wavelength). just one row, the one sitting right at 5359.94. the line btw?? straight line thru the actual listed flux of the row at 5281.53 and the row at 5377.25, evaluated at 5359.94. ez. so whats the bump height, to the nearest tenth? 3.0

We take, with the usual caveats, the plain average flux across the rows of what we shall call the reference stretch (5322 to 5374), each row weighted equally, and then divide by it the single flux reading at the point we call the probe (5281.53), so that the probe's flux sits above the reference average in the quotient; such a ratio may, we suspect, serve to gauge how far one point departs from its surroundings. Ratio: 0.84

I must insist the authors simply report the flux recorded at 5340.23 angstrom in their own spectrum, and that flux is 17.93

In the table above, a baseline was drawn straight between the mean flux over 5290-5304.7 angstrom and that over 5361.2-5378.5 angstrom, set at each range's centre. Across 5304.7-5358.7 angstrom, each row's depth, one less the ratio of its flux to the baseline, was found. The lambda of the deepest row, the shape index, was 5325.49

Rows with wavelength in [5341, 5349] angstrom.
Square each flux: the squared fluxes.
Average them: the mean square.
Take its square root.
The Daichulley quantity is 17.0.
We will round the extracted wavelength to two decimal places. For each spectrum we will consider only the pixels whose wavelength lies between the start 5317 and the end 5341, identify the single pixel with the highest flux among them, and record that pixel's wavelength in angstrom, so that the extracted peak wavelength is 5320.59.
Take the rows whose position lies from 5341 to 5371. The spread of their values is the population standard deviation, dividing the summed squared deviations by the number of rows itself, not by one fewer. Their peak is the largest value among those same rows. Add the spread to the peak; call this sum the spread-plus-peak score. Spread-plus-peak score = 31.5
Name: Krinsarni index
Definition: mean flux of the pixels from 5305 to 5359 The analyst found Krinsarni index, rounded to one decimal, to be 17.9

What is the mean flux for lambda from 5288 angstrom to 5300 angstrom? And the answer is 17.31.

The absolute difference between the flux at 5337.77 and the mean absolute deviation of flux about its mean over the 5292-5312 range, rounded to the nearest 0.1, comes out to 17.1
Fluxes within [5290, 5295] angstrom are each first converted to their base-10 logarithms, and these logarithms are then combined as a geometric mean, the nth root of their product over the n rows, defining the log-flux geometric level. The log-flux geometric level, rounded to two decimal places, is 1.26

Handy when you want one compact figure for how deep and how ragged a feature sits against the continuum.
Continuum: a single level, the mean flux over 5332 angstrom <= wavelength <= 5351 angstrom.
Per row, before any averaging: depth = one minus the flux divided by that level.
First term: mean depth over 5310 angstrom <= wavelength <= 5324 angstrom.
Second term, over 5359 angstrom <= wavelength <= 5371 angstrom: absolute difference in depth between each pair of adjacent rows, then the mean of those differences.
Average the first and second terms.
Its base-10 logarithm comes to -1.2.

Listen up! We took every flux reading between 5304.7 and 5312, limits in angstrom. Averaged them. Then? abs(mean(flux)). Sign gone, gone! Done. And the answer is 18.4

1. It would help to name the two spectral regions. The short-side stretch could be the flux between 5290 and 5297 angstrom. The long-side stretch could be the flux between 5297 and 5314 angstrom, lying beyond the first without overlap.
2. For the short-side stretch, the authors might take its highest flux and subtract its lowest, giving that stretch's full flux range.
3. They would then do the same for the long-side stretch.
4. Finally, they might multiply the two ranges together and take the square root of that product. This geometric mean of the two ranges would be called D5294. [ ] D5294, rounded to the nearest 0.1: 2.4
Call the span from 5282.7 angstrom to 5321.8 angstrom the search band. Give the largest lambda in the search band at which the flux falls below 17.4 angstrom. 5318.14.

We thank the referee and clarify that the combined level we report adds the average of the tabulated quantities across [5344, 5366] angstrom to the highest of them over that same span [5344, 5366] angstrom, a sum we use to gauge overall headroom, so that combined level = 47.1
